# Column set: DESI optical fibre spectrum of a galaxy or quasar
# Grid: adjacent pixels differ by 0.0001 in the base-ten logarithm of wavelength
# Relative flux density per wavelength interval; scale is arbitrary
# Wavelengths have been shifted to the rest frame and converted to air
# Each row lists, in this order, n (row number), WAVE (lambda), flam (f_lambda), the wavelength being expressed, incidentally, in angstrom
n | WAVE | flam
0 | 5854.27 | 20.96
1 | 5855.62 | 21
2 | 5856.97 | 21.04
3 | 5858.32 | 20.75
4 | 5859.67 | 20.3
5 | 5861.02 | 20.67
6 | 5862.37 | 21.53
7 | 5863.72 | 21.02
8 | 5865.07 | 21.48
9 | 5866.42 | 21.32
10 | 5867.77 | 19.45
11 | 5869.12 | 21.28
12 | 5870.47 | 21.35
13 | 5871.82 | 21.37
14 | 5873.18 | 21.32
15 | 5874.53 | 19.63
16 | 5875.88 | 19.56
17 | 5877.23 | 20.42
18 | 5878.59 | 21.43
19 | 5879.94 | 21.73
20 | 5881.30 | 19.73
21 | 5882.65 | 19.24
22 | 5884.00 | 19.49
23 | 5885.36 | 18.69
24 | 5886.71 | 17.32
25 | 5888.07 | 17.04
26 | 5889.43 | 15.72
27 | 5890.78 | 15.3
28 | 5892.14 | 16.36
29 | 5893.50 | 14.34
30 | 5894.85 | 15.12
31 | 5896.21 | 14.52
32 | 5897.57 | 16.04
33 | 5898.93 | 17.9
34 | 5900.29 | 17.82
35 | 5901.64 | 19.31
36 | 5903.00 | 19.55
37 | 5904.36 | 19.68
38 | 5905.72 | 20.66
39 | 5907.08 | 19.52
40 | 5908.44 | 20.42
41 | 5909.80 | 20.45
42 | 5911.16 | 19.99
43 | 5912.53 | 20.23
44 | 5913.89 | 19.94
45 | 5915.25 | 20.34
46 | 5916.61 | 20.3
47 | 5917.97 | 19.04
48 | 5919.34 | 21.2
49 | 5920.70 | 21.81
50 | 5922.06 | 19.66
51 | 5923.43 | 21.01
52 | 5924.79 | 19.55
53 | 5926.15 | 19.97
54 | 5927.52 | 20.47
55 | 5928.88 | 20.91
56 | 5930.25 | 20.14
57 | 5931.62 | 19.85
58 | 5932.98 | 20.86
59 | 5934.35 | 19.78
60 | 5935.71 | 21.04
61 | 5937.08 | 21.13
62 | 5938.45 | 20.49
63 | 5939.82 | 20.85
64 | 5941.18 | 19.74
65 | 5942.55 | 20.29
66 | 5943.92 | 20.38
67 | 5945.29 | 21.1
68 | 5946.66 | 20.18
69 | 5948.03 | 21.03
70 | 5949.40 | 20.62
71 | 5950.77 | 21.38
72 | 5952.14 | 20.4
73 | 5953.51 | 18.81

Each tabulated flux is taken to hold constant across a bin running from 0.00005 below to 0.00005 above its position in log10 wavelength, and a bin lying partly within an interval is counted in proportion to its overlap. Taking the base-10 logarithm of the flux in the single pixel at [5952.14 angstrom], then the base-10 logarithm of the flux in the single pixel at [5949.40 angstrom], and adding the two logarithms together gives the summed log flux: 2.62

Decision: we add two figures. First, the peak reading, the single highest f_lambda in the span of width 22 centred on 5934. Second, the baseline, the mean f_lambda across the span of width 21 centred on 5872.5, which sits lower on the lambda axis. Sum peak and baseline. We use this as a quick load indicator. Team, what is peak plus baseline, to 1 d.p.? 41.9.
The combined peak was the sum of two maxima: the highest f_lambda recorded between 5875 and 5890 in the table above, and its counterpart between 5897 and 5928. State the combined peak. 43.5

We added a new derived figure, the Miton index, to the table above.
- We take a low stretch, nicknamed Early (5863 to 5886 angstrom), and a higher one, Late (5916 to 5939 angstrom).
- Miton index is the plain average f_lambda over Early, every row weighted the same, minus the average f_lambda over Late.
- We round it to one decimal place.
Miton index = 0.1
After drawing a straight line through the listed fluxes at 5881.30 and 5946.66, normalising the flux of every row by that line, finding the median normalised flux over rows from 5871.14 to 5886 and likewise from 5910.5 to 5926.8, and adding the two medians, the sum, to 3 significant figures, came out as 2.01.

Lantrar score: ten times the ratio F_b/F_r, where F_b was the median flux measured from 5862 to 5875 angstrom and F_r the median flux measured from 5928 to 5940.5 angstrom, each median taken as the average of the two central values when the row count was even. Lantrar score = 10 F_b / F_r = 10.2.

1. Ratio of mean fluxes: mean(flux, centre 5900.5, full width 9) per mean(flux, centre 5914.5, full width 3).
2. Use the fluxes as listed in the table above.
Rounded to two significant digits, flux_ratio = 0.89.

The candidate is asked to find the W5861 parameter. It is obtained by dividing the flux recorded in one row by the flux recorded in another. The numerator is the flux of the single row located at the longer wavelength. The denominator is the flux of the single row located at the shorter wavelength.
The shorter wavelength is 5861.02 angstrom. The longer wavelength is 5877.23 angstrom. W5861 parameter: 0.988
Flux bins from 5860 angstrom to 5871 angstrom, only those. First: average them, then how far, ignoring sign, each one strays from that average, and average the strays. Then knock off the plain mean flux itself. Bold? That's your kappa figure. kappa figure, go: -20.5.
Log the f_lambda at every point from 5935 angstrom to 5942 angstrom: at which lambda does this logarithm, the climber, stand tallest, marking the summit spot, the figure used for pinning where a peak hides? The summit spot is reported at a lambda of 5937.08 angstrom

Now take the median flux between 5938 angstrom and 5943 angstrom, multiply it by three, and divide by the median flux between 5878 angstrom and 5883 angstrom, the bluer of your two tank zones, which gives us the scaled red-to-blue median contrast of 3.0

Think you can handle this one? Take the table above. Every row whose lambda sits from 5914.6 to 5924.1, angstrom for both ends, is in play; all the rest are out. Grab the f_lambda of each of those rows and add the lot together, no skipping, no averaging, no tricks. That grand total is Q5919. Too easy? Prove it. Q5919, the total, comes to 143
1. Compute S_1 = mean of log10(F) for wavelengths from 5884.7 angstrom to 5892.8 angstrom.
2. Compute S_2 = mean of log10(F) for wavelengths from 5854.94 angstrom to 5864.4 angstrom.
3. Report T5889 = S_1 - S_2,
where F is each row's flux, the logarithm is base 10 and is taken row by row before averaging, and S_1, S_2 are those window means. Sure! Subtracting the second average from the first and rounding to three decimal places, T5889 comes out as -0.097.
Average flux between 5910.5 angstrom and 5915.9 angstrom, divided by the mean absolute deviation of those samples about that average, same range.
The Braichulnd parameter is 126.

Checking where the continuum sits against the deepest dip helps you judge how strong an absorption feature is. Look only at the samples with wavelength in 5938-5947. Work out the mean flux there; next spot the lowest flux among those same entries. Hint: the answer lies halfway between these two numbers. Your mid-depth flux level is 20.1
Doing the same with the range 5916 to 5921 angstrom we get 19.8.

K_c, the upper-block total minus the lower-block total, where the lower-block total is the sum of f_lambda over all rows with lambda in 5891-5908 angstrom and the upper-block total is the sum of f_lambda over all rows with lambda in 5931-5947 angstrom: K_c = 35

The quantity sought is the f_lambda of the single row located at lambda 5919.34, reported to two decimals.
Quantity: 21.20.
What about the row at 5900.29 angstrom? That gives 17.82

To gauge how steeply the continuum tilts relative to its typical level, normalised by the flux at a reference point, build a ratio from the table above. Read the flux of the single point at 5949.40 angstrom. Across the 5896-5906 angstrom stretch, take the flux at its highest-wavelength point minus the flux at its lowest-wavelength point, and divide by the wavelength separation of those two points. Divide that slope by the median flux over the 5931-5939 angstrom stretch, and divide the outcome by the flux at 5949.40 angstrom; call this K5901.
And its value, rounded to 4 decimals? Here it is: 0.0015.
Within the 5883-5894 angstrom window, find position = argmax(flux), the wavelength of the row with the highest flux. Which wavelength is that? 5884.00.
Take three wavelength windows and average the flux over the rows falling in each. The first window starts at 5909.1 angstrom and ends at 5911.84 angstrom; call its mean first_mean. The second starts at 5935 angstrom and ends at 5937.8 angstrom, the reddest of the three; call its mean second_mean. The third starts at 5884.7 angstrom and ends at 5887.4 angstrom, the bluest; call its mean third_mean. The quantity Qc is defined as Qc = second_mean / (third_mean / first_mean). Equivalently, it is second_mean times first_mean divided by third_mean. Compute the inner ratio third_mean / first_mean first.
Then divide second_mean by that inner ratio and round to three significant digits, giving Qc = 23.7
